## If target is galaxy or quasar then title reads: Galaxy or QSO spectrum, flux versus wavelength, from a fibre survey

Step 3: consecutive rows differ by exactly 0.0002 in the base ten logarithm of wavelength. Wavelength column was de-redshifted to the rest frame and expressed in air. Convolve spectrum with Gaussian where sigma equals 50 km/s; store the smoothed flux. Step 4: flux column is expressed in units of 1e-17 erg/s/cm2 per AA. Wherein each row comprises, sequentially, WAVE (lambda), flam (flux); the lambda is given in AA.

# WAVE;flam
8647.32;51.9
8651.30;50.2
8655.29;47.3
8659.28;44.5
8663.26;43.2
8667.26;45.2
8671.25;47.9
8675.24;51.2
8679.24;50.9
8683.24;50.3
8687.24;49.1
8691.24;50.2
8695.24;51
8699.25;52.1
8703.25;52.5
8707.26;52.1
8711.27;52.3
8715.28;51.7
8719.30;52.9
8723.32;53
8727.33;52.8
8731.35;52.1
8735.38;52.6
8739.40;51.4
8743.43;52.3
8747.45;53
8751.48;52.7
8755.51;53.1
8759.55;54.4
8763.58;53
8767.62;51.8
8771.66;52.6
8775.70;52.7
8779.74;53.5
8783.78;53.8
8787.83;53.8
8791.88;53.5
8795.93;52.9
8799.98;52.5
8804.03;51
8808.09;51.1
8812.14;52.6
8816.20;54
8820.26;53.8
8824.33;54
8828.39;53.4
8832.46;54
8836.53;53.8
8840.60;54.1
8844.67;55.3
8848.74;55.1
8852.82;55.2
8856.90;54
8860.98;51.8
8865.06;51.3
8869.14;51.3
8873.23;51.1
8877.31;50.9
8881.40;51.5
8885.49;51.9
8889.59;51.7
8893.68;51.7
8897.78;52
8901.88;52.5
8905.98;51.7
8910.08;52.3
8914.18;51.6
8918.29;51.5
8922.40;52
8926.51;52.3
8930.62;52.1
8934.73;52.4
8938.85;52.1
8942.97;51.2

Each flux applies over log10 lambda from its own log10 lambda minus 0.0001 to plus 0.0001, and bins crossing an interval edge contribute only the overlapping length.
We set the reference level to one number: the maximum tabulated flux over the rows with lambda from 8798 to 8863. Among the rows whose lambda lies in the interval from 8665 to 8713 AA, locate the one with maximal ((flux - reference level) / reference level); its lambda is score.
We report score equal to 8703.25 AA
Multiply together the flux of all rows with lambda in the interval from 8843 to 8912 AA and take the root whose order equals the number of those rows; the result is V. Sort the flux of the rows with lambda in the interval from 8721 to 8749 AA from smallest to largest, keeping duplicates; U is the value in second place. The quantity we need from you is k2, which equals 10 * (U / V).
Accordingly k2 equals 9.94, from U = 52.1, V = 52.4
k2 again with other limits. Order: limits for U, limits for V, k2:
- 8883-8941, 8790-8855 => 9.64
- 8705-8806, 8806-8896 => 9.72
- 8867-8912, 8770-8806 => 9.66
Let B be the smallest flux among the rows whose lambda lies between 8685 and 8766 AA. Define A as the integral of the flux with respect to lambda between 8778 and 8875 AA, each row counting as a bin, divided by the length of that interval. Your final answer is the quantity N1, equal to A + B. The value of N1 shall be 102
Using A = 53.2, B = 49.1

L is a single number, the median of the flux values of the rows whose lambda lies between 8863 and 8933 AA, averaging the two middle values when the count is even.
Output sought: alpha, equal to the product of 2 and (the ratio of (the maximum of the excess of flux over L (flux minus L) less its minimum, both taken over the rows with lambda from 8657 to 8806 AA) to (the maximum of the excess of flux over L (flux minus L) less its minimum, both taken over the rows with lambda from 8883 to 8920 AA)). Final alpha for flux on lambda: 22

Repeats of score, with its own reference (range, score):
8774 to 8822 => 8816.20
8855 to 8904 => 8856.90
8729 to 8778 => 8759.55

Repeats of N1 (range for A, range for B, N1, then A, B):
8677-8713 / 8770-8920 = 102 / 51.2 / 50.9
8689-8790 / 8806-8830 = 104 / 52.5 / 51.1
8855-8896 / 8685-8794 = 101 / 51.7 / 49.1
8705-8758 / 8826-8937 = 103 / 52.5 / 50.9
